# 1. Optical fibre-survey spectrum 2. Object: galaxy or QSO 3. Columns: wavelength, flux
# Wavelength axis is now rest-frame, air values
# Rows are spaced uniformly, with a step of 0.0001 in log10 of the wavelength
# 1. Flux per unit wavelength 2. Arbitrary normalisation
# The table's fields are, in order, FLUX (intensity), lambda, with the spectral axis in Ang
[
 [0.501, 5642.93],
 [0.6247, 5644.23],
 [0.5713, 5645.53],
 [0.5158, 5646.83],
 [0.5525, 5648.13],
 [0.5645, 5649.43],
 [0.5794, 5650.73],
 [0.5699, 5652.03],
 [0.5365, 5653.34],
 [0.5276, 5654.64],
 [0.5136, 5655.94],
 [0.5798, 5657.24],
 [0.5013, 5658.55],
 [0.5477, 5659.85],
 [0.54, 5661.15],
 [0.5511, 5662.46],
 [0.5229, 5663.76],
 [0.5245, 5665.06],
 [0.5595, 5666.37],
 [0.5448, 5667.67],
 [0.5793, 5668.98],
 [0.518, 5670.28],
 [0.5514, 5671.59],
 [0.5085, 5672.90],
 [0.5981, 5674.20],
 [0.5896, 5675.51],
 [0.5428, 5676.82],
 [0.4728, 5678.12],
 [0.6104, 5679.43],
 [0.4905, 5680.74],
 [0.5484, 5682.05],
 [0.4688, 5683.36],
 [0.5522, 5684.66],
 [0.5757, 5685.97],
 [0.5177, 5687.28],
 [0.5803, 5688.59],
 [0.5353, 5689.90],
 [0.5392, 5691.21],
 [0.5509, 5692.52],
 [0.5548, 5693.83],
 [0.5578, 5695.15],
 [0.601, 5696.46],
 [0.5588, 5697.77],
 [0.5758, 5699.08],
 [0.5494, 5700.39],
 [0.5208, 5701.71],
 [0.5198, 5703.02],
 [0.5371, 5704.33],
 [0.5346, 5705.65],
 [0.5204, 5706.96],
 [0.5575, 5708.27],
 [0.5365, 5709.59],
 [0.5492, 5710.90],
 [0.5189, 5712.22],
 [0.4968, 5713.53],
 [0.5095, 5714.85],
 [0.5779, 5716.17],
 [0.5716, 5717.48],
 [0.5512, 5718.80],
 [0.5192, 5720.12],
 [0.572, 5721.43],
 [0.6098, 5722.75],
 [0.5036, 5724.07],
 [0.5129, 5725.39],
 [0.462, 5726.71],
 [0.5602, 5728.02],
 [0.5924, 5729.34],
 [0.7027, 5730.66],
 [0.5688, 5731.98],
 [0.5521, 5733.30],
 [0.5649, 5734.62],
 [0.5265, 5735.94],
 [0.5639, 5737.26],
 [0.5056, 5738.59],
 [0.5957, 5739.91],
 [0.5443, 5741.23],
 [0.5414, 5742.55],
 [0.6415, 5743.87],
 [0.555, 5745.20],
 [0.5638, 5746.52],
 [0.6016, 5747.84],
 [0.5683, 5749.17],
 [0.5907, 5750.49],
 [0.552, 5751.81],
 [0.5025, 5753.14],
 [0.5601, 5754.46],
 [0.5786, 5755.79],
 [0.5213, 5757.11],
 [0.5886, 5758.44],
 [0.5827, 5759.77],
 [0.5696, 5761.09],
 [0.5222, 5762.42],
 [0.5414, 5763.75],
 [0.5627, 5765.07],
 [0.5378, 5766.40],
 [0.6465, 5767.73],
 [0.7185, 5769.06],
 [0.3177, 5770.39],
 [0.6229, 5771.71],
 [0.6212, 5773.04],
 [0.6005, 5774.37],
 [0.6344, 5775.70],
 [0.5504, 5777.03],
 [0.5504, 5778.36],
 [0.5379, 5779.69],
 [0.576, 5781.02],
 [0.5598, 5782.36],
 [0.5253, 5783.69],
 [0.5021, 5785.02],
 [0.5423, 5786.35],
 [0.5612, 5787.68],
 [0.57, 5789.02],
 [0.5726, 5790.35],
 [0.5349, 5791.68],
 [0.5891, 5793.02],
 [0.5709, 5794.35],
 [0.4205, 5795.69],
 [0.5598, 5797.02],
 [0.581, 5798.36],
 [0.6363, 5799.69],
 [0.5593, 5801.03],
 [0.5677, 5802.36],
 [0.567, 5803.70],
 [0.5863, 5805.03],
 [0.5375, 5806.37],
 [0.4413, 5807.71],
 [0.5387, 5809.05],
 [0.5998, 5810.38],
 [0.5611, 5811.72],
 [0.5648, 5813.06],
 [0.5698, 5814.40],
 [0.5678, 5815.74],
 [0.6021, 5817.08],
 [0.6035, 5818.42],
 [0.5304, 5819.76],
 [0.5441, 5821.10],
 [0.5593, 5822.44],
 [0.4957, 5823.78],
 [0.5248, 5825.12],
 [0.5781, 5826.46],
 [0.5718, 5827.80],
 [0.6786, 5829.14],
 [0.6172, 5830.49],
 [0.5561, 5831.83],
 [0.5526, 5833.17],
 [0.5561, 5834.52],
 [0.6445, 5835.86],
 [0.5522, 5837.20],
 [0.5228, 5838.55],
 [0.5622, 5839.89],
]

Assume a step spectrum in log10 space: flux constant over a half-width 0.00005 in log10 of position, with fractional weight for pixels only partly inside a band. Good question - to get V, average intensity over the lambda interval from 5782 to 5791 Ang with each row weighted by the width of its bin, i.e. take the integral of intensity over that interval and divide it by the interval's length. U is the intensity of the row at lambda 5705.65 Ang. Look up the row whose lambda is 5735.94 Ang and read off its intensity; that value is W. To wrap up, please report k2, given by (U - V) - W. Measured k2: -0.54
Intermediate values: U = 0.5346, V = 0.547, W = 0.5265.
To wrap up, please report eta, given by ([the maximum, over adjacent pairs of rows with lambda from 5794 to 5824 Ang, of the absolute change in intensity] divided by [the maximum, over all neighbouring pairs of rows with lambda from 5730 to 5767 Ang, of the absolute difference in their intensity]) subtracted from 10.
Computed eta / 8.9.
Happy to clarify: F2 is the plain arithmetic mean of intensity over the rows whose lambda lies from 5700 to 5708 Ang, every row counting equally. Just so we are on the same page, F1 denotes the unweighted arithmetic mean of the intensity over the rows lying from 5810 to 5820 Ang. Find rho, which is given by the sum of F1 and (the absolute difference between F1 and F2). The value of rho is 0.619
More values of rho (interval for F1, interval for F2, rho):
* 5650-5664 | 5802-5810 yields 0.546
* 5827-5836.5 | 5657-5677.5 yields 0.646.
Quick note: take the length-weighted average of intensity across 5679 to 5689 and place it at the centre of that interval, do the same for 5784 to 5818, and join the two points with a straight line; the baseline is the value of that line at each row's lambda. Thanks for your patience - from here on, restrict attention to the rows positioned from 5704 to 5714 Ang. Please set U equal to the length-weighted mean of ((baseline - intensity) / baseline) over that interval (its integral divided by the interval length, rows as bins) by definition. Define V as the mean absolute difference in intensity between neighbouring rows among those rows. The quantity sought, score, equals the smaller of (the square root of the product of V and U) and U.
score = 0.0211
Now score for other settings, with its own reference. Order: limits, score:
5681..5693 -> 0.0036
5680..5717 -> 0.0032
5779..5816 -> 0.0041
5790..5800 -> 0.0009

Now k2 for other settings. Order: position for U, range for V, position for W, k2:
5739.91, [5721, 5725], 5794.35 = -0.53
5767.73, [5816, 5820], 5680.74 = -0.43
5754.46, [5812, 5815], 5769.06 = -0.72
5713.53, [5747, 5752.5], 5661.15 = -0.62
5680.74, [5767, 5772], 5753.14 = -0.58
